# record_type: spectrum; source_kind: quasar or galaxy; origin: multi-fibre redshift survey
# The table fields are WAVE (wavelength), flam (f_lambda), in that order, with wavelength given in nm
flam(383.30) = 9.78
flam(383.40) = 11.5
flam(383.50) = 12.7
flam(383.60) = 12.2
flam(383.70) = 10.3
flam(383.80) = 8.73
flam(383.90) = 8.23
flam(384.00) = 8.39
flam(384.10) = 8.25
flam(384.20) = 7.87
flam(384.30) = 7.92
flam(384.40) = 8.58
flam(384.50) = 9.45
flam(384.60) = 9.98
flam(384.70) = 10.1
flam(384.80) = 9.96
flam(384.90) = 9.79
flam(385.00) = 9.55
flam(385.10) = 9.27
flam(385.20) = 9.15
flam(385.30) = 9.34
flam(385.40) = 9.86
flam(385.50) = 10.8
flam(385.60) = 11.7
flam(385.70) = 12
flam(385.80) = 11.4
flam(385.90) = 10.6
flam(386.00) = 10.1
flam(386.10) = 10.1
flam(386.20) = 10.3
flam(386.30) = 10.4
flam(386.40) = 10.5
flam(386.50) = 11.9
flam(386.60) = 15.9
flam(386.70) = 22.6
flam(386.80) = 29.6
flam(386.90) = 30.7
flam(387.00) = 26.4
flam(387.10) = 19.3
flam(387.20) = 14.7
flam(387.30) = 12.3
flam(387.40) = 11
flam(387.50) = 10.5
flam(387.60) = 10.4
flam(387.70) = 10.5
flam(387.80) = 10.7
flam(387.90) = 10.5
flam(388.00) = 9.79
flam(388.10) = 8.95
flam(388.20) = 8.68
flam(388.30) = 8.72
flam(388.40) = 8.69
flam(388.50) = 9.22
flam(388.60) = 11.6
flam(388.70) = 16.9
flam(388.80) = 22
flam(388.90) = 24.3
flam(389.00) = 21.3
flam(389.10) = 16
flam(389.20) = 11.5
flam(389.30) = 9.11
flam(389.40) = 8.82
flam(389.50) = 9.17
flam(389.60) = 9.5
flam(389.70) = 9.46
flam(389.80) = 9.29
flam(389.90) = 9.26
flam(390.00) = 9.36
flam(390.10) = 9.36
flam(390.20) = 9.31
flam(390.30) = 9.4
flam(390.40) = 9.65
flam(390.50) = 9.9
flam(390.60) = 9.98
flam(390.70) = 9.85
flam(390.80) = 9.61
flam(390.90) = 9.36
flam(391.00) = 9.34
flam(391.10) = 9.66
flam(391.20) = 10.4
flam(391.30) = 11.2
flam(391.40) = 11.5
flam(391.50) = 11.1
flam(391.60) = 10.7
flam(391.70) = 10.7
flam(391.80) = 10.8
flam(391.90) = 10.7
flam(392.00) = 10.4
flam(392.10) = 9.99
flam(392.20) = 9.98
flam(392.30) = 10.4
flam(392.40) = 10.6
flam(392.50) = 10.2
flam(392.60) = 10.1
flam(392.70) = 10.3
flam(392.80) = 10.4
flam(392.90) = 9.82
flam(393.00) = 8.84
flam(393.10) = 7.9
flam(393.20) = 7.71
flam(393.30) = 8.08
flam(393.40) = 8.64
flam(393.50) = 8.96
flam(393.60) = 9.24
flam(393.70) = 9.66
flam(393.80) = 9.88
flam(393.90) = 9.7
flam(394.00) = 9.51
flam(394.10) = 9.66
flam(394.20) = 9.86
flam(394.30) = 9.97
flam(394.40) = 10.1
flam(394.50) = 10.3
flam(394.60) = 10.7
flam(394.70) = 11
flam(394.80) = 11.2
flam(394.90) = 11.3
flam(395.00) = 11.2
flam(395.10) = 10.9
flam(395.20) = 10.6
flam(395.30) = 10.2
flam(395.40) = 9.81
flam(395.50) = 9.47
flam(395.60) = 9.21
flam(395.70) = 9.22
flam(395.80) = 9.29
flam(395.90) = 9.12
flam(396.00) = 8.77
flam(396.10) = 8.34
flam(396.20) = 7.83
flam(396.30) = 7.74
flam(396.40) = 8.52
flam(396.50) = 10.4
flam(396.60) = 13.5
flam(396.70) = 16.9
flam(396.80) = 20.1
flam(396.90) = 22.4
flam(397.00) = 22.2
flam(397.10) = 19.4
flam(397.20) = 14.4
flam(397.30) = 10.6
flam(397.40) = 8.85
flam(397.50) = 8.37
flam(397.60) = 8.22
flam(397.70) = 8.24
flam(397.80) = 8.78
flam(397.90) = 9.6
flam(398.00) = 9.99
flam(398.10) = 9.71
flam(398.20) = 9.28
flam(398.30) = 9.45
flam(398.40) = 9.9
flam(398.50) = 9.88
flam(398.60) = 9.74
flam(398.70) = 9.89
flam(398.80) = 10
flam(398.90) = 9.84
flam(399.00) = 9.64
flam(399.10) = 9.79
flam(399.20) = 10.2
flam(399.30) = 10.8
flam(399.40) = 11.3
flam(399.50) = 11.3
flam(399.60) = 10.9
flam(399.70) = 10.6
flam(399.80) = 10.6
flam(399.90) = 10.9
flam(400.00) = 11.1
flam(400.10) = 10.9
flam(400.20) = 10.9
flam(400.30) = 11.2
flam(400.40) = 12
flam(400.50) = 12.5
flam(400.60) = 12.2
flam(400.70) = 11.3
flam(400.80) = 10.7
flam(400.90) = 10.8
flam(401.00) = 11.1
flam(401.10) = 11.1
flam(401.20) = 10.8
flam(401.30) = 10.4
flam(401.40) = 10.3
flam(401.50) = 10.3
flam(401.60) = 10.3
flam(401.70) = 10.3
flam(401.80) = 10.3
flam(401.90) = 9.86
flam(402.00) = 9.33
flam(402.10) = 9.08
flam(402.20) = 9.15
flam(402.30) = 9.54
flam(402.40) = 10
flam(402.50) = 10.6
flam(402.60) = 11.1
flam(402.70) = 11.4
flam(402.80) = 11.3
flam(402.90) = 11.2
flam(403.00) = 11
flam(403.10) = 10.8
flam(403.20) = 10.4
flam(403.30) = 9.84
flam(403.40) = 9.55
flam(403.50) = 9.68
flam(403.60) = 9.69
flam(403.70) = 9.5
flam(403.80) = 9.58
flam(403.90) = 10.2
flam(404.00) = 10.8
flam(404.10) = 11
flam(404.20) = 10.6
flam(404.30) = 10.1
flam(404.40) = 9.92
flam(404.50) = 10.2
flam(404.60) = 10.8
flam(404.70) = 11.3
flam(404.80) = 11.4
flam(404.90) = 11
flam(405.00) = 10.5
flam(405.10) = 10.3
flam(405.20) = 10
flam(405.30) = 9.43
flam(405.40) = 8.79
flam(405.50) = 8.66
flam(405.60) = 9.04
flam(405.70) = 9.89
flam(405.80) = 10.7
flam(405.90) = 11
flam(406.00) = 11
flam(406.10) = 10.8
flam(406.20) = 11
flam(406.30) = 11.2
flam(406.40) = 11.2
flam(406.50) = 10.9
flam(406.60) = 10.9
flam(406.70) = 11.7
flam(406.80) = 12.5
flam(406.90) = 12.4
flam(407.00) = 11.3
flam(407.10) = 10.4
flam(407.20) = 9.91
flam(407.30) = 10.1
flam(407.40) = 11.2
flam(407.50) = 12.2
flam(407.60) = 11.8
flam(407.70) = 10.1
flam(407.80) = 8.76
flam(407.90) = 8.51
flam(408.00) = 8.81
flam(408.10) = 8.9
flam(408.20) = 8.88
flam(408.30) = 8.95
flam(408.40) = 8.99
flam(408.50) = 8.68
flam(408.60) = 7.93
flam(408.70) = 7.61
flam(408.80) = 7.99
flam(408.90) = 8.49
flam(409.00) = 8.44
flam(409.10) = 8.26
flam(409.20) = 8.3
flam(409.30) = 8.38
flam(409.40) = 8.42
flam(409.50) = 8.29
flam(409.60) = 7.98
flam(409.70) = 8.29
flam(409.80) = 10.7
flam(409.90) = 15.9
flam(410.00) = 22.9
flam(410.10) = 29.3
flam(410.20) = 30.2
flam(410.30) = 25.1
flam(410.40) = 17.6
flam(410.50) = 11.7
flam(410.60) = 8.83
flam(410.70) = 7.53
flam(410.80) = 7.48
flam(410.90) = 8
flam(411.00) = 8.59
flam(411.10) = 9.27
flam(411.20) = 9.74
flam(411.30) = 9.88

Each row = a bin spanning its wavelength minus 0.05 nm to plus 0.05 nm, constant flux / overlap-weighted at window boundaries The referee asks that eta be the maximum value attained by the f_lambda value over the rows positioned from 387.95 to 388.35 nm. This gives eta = 9.79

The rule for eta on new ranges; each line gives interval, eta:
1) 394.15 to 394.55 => 10.3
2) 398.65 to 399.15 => 10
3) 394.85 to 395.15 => 11.3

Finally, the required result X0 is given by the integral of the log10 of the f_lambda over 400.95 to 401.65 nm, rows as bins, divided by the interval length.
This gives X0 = 1.03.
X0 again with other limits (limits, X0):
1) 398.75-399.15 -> 0.99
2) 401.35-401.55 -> 1.01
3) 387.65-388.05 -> 1.02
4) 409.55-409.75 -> 0.91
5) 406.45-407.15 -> 1.06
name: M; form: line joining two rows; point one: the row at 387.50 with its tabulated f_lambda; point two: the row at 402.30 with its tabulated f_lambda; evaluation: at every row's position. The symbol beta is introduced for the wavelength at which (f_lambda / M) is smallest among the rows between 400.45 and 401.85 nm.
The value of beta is 401.40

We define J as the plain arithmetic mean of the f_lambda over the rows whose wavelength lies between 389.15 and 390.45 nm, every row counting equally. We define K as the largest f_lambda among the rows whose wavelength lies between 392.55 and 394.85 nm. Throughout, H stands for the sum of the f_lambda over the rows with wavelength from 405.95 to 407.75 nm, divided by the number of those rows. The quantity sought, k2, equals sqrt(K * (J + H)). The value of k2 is 15.2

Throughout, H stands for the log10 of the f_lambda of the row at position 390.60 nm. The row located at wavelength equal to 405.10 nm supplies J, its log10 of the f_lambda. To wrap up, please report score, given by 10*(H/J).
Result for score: 9.9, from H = 1.00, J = 1.01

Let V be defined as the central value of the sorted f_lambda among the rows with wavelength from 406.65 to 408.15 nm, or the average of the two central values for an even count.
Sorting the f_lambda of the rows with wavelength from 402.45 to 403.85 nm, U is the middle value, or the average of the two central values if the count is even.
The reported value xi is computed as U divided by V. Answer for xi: 1.01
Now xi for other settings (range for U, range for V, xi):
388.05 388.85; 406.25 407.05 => 0.81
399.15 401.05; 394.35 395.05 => 0.99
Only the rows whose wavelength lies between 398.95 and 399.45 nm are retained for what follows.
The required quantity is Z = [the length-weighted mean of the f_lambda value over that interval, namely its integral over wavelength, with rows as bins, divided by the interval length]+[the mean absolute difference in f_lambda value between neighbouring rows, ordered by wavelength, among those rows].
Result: 10.8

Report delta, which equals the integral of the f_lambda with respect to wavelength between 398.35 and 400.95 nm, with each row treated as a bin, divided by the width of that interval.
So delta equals 10.7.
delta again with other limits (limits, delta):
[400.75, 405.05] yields 10.4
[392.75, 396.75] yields 9.8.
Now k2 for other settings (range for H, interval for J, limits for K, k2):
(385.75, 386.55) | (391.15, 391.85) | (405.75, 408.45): 16.4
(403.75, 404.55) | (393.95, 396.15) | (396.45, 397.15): 21.3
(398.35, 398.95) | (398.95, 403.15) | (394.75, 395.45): 15.2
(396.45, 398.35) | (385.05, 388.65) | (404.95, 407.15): 17.8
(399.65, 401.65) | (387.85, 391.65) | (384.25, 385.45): 14.9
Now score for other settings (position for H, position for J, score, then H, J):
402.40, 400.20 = 9.6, 1.00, 1.04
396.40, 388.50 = 9.6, 0.93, 0.96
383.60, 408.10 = 11.4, 1.09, 0.95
